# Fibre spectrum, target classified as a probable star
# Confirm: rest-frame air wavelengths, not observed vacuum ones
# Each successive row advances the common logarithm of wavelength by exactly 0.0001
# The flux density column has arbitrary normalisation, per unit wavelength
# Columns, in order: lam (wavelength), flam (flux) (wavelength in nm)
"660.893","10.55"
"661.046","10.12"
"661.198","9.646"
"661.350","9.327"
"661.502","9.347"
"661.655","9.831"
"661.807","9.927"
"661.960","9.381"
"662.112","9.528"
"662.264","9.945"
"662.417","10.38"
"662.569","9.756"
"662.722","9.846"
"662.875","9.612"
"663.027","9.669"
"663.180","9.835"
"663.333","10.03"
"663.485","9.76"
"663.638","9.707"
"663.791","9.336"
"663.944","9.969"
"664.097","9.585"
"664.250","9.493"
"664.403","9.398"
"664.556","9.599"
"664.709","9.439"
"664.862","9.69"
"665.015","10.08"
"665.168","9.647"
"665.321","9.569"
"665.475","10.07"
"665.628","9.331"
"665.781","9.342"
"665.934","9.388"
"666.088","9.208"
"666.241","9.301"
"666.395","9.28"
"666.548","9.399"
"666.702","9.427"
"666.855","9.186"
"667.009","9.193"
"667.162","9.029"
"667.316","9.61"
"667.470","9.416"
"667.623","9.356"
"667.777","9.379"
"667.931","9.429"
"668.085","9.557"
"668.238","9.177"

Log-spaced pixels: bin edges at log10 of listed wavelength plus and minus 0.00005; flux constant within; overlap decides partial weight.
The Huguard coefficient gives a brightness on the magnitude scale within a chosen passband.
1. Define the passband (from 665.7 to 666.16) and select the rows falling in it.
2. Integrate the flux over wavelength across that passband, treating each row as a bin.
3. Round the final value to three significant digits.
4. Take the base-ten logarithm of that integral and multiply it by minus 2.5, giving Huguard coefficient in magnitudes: -1.58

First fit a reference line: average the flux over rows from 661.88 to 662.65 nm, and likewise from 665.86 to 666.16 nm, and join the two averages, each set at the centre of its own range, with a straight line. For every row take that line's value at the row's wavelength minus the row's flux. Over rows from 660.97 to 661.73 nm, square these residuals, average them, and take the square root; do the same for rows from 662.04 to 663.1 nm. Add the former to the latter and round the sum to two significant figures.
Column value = 0.66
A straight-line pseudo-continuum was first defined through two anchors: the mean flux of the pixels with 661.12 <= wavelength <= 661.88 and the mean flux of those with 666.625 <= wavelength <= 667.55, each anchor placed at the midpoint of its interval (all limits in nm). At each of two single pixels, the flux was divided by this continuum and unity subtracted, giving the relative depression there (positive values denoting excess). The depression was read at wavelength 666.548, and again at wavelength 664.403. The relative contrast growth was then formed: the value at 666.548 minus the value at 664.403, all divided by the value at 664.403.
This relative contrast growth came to -2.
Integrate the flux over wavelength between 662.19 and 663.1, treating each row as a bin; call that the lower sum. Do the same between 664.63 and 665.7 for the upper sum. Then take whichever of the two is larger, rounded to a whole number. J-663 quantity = 10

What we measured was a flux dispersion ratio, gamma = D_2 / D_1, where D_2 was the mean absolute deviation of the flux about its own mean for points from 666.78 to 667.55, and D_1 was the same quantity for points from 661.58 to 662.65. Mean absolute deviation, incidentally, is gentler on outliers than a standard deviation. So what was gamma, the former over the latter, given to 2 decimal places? 0.79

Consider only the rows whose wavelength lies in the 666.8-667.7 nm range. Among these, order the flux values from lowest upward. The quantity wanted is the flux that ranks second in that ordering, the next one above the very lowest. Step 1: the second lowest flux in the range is 9.186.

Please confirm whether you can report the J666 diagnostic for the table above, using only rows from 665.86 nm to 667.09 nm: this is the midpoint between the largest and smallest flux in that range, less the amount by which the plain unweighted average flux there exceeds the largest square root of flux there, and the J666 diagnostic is 3.08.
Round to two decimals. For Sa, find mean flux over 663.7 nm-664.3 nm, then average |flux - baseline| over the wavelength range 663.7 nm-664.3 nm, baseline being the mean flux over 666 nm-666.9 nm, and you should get 0.30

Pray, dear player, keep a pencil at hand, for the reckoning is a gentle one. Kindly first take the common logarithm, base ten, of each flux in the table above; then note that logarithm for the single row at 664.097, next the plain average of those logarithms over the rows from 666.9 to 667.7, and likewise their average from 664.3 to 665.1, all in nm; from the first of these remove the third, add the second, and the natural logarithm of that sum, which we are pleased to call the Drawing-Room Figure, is -0.034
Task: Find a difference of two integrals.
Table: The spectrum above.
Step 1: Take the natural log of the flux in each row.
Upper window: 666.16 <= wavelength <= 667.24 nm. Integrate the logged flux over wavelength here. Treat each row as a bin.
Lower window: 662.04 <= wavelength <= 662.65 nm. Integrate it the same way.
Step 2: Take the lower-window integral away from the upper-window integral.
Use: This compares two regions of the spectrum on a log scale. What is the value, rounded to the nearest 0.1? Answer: 1.0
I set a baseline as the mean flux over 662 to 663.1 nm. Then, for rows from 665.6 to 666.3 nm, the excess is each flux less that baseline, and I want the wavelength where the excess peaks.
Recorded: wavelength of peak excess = 665.934 nm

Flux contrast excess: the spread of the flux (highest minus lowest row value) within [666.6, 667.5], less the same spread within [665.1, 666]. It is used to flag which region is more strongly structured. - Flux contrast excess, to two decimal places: -0.16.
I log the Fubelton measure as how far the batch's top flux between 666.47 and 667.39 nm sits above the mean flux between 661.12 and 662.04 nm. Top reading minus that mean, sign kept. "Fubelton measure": 0.03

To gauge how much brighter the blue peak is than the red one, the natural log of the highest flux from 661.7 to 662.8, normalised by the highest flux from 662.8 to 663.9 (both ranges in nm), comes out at 0.034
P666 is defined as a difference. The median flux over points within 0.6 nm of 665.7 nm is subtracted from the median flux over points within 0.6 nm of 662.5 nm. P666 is 0.35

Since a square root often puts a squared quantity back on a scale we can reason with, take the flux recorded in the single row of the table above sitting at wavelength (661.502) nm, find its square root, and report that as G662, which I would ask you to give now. 3.06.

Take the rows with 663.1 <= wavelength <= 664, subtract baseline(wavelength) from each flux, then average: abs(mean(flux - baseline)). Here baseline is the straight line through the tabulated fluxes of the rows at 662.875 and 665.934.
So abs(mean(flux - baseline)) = 0.21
